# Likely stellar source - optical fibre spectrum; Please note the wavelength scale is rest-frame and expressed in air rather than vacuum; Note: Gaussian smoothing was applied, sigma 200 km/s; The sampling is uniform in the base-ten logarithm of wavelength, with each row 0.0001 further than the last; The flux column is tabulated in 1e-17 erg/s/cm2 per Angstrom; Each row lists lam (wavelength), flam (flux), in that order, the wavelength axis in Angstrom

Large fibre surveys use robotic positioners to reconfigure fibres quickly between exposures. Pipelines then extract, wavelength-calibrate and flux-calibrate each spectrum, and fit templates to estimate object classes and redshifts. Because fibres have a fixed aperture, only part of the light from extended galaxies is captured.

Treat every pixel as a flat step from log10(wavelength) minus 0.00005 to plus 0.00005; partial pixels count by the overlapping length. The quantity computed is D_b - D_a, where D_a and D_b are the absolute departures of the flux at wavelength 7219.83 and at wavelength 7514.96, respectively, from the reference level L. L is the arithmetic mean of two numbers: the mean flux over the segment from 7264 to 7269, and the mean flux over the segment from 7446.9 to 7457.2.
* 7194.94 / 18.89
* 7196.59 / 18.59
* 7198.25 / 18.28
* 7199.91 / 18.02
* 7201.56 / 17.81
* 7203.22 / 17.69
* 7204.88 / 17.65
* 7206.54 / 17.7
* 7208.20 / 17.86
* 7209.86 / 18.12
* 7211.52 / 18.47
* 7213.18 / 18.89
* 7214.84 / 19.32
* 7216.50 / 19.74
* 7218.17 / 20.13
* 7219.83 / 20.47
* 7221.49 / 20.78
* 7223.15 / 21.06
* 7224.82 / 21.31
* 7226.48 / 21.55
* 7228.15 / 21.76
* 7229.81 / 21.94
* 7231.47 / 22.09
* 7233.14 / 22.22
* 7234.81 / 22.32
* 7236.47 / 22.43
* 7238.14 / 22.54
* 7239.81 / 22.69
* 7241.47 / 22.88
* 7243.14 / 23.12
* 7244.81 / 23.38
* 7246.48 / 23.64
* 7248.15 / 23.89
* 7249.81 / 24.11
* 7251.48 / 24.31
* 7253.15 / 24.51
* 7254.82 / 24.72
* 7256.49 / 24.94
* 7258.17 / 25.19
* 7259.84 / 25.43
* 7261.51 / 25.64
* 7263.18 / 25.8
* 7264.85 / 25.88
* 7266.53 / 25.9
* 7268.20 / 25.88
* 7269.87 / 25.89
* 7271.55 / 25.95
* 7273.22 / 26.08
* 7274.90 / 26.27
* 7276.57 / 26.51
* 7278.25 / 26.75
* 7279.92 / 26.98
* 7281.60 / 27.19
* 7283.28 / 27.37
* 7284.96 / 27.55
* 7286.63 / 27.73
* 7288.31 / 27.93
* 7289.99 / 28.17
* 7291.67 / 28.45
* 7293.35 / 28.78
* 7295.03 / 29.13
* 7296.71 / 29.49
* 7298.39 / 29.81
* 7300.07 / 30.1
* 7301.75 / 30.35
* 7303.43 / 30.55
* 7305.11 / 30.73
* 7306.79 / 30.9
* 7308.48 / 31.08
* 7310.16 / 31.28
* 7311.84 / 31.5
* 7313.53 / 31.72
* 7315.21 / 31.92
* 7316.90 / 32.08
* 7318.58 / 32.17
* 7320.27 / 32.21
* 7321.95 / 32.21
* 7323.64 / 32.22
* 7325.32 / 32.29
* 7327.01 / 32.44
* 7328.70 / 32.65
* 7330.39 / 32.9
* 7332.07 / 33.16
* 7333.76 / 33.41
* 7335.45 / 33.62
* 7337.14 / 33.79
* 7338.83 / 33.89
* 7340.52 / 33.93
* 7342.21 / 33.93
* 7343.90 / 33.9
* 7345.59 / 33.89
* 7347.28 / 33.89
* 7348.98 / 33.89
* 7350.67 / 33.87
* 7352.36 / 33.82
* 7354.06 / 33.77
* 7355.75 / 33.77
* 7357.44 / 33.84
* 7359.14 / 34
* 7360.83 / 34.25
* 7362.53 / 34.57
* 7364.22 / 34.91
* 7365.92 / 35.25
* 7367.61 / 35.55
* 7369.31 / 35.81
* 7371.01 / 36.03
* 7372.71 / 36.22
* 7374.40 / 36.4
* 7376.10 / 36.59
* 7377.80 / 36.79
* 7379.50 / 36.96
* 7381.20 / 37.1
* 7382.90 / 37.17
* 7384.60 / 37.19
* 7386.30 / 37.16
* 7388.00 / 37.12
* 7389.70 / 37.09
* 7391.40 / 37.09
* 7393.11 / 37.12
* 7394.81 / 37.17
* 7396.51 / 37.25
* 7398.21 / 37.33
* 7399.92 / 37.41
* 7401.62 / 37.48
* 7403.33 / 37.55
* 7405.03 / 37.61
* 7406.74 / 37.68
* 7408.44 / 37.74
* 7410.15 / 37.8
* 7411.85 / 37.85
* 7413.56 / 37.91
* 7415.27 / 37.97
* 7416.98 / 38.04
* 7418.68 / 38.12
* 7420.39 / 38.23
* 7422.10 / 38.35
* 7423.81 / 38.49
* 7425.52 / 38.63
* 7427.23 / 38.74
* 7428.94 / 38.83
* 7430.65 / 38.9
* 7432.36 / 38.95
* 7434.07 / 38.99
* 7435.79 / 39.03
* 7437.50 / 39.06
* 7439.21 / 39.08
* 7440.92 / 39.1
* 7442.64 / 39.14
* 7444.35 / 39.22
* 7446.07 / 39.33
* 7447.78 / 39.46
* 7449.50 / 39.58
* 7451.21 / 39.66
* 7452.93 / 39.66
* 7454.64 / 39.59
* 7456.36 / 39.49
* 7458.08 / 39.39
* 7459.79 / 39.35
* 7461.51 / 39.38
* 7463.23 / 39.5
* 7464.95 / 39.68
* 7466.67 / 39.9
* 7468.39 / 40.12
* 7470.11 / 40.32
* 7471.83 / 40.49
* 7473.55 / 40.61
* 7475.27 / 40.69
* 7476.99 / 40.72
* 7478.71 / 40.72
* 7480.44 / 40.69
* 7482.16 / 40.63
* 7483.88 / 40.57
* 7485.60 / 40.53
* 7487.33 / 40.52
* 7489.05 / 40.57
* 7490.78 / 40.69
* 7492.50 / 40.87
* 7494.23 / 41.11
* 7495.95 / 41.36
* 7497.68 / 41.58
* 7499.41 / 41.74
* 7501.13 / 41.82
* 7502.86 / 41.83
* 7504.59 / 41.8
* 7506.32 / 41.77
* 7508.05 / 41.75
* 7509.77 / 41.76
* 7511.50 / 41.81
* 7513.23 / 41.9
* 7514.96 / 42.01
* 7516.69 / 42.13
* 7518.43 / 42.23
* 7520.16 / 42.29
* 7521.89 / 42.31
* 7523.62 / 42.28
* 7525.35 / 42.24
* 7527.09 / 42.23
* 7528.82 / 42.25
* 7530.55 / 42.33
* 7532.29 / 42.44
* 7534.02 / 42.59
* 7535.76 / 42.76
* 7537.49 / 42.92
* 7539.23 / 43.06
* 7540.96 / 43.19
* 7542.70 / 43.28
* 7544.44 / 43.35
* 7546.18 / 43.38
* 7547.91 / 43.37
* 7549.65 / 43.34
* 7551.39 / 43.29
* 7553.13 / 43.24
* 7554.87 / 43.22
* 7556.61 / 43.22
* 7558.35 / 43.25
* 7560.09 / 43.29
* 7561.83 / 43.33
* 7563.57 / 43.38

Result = -3.0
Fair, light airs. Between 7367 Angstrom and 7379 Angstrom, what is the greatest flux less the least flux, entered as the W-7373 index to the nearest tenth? 1.2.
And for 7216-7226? 1.6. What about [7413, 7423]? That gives 0.4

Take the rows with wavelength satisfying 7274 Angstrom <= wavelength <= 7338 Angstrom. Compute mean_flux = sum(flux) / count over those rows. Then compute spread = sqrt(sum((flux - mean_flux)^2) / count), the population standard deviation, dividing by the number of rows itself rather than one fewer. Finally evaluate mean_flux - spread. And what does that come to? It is 28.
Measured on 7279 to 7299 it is 27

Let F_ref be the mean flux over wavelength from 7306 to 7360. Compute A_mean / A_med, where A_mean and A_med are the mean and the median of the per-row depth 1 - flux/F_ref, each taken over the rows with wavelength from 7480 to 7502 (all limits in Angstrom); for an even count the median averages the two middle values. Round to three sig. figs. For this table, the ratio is 1.04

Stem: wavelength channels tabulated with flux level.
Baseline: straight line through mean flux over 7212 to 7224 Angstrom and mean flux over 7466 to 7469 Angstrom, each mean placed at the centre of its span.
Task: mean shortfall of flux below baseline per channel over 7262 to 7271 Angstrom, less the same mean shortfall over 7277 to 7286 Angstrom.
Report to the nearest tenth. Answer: 0.1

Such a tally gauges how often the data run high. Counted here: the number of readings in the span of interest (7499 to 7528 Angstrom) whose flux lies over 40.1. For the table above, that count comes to 17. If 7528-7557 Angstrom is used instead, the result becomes 17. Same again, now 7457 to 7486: 11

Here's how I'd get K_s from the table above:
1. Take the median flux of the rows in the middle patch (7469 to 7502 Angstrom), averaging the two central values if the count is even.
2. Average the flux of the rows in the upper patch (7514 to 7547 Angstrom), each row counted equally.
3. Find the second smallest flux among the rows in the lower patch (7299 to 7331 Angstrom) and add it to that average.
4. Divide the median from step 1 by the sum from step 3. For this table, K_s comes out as 0.558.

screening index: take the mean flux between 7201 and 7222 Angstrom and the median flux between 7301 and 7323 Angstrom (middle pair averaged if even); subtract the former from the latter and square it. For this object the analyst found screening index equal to 161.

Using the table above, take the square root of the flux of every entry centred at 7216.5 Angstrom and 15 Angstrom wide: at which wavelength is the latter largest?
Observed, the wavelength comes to 7223.15 Angstrom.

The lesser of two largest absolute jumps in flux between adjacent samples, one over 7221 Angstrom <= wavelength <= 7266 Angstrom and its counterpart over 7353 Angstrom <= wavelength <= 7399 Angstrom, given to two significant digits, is 0.28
